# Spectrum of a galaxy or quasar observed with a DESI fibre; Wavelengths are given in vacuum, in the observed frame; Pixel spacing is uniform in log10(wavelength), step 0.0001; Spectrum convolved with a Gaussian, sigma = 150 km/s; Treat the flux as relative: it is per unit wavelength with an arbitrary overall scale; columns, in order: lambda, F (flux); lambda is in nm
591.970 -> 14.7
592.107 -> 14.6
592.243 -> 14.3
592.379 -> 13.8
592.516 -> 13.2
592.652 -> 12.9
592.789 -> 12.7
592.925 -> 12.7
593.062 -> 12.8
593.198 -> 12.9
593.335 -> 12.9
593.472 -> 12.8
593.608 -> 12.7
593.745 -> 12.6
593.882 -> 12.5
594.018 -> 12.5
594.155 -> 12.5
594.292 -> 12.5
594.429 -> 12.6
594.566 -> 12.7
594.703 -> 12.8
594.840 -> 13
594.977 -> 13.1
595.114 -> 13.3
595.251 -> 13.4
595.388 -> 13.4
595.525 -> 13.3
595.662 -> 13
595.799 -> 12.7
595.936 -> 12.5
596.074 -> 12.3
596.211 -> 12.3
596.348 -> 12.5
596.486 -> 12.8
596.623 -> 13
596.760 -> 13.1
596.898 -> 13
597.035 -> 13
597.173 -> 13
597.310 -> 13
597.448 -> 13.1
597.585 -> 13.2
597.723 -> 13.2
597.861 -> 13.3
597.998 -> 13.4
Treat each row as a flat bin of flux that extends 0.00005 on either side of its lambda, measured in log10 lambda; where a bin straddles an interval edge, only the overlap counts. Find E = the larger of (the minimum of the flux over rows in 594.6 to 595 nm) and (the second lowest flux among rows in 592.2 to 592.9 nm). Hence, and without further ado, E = 12.9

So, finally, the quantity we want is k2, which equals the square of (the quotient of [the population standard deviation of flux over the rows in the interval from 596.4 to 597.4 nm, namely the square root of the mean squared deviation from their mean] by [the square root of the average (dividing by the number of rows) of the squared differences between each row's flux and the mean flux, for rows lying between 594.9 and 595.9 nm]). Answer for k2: 0.1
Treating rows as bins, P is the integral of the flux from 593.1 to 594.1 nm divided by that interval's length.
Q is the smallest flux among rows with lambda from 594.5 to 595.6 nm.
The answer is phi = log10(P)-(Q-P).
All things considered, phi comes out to 1.1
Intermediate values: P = 12.7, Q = 12.7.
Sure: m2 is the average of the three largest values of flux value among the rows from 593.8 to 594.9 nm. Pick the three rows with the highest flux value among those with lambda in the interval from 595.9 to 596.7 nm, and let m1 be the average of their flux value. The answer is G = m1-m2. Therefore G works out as -0.1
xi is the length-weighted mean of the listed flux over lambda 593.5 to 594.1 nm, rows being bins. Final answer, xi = 12.6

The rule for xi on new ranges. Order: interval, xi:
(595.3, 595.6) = 13.4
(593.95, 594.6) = 12.5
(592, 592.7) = 13.8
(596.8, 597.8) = 13.1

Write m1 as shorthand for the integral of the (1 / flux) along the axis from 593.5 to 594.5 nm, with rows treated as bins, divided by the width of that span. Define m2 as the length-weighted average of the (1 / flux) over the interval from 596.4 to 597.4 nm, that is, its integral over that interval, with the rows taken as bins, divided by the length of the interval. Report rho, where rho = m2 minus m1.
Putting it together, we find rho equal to -0.0026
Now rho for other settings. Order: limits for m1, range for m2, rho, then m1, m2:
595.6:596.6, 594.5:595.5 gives -0.0031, 0.0794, 0.0763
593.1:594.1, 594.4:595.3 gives -0.0018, 0.0788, 0.0770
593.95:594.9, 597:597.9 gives -0.0028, 0.0790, 0.0762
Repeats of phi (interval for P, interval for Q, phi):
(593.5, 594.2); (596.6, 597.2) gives 0.7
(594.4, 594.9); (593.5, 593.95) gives 1.4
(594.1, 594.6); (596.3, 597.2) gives 1.2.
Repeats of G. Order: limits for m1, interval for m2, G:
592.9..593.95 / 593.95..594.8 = 0.2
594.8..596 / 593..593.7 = 0.5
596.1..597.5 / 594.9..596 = -0.3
